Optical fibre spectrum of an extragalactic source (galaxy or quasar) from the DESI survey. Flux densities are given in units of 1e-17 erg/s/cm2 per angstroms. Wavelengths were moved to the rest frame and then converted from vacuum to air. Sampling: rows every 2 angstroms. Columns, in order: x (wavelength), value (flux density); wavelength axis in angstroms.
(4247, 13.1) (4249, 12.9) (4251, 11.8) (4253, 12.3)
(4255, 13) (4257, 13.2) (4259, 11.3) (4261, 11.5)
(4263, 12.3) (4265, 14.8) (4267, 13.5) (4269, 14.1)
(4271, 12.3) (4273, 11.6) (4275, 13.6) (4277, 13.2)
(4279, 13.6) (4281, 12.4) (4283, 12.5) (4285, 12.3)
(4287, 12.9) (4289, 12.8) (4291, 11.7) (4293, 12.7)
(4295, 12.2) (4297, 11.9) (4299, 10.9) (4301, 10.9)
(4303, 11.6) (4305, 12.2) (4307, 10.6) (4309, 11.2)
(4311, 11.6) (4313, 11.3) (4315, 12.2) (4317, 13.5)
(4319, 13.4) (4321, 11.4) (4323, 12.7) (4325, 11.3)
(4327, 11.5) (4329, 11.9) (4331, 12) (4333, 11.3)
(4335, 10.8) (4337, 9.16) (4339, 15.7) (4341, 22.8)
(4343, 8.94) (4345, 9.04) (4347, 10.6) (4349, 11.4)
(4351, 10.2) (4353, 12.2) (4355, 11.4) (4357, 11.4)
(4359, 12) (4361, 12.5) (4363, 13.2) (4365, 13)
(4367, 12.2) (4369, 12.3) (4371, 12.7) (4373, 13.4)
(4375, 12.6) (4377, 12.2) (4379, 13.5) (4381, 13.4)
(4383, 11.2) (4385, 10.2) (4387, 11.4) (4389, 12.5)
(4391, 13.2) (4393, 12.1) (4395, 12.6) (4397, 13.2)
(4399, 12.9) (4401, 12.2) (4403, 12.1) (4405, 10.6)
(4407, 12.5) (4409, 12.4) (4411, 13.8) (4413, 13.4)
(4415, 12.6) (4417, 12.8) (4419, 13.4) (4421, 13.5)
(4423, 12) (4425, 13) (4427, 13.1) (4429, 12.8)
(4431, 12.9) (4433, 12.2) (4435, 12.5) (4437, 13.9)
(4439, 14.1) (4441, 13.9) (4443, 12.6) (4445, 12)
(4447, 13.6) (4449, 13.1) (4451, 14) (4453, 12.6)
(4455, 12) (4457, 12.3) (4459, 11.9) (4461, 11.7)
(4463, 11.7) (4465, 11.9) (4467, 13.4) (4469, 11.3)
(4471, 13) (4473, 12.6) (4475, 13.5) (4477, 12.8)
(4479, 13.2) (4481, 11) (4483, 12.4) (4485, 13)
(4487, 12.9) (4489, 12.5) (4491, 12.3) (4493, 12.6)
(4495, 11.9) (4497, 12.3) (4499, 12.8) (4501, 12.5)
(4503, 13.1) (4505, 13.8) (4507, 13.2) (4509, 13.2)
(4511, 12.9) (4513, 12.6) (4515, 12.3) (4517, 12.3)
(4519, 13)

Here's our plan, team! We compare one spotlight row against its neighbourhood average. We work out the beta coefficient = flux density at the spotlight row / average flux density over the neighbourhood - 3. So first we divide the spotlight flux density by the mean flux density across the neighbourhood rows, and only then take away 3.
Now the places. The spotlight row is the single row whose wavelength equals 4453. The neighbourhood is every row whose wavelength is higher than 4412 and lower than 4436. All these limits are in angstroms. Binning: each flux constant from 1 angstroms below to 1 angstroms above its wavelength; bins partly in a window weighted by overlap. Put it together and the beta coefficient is -2.02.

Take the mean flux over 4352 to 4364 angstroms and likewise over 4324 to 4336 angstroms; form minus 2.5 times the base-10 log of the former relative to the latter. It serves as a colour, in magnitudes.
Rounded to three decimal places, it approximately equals -0.060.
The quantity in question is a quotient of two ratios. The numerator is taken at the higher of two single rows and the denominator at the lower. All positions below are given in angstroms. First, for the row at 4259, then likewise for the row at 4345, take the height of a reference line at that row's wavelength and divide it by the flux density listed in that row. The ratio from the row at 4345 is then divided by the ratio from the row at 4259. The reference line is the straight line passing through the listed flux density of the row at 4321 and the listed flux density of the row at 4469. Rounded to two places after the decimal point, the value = 1.24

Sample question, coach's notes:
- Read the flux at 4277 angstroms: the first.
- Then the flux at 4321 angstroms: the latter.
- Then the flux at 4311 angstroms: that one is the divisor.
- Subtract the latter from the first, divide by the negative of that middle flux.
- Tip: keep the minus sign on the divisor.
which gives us -0.16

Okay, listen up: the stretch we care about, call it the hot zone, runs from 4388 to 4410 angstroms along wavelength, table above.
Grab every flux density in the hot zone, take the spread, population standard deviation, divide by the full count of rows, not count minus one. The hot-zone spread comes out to 0.68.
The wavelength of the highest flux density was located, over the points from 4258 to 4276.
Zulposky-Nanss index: 4265 angstroms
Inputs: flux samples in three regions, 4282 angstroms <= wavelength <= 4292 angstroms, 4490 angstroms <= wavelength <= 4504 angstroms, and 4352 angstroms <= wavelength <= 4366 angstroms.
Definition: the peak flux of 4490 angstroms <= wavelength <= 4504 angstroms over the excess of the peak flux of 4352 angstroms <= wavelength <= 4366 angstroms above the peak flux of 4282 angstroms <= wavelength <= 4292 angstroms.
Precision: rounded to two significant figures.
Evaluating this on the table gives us 44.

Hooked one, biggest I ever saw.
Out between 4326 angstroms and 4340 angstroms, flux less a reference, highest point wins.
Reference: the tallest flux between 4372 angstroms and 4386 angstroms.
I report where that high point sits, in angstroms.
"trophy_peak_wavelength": 4339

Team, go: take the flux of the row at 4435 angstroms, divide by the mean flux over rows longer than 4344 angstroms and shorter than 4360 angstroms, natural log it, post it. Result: 0.13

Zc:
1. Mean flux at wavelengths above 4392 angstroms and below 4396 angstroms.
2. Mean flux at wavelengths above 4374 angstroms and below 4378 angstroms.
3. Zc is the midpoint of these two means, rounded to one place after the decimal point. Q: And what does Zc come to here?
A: 12.4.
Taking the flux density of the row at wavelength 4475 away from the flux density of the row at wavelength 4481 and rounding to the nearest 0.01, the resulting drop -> -2.50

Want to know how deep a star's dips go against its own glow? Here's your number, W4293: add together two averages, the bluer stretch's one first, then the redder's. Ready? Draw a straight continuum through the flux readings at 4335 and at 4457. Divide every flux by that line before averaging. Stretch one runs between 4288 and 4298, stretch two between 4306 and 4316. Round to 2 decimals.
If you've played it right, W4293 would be 2.28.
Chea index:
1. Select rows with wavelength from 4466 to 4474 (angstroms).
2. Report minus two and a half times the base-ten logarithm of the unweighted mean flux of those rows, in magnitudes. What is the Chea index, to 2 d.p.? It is -2.75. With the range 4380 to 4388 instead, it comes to -2.66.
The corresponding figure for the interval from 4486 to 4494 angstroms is -2.75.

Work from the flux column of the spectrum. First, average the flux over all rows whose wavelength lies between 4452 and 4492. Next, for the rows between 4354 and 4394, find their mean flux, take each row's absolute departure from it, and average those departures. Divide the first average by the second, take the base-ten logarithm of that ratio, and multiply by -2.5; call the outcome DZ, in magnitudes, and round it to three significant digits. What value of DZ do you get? -3.15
